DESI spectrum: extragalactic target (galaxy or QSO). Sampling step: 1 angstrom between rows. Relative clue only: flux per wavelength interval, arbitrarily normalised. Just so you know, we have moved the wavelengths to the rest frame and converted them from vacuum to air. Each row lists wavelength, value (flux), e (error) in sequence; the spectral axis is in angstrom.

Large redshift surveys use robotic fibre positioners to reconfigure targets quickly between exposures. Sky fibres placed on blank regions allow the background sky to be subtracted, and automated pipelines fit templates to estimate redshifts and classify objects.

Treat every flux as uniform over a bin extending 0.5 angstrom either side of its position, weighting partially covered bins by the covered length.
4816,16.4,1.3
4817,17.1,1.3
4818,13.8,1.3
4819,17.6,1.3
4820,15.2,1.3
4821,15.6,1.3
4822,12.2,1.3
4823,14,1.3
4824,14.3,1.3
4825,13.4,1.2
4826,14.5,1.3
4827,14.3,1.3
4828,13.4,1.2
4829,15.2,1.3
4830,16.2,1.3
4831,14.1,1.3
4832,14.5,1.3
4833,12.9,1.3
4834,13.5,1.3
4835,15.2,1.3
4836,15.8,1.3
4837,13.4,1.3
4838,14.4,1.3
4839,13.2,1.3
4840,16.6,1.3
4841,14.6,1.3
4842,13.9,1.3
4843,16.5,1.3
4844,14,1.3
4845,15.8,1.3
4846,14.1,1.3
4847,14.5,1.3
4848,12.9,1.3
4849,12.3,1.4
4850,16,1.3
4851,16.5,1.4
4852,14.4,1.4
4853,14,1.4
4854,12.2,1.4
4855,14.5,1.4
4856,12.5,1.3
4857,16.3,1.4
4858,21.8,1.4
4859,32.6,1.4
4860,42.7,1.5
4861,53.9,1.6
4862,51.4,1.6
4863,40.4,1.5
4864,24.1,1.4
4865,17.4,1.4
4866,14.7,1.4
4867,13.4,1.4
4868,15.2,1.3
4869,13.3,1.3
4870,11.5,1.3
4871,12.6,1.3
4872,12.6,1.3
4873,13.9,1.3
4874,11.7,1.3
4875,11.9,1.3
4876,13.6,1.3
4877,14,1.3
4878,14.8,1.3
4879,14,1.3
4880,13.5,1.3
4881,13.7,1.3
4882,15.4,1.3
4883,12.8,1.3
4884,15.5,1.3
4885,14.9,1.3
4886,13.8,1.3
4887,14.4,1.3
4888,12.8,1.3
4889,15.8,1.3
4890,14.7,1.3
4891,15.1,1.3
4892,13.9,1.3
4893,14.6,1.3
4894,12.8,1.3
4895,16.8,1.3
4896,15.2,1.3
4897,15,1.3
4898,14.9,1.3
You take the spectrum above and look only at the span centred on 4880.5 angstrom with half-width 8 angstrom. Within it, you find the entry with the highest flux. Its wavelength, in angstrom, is 4884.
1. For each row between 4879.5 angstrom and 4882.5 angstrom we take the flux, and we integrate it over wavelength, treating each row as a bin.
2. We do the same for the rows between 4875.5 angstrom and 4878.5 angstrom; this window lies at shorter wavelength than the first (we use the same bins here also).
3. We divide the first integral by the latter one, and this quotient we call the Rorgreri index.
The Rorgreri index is 1.00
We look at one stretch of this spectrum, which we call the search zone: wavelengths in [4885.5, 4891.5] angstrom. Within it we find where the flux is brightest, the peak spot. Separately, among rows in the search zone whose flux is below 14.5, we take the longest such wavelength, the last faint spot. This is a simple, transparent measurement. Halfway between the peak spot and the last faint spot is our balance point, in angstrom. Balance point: 4888.5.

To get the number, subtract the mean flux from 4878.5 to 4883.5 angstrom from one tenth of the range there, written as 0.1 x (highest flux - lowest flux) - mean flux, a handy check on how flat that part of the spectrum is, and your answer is -13.6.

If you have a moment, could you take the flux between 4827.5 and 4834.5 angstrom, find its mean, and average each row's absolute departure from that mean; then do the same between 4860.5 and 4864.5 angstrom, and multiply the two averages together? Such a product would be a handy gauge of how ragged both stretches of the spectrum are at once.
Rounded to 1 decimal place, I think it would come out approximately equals 9.1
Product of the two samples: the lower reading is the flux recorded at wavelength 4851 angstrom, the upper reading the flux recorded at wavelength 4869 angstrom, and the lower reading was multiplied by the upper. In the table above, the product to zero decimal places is 219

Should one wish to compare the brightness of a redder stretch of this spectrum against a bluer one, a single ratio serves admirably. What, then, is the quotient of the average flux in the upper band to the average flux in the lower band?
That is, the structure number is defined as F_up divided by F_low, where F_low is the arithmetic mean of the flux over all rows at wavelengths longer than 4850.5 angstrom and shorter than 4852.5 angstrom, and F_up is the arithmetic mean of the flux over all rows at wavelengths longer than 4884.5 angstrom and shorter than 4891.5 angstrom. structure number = 0.94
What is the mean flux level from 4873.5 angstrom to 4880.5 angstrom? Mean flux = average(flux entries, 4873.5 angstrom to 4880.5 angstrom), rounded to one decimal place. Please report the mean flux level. 13.4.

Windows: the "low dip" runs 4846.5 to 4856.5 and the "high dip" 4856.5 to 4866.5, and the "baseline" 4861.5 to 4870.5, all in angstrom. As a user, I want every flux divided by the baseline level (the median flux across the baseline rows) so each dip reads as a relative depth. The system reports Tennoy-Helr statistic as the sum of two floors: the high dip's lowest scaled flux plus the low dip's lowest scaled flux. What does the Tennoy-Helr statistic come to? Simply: 1.77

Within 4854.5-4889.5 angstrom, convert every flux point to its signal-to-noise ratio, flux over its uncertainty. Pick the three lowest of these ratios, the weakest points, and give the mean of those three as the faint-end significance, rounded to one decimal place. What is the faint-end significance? 9.0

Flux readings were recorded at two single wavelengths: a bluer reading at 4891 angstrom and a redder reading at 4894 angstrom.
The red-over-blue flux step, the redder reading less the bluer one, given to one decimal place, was -2.3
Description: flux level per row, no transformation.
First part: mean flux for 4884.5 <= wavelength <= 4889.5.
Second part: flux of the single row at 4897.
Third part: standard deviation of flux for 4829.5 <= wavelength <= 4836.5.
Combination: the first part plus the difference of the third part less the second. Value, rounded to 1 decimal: 0.5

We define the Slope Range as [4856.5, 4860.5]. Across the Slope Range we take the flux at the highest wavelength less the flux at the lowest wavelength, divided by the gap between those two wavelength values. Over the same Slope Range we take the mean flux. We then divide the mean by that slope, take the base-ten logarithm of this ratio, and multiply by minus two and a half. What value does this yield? -1.3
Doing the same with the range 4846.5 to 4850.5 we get -3.6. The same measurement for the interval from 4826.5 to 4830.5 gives -3.4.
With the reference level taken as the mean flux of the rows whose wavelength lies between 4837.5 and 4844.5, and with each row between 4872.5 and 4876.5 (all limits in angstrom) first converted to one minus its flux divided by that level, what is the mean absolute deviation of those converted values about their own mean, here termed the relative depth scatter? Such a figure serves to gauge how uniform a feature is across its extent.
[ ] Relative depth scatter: 0.066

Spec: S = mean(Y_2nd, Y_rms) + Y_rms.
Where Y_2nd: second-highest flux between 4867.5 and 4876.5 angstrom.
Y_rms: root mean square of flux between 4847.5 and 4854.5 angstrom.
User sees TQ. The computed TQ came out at 28.1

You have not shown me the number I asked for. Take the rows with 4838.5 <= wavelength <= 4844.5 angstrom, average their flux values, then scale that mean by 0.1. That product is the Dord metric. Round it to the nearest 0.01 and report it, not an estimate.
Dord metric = 1.48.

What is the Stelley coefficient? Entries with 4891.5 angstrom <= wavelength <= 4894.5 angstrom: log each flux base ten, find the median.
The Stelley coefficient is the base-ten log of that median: 0.058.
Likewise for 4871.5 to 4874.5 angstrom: 0.042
